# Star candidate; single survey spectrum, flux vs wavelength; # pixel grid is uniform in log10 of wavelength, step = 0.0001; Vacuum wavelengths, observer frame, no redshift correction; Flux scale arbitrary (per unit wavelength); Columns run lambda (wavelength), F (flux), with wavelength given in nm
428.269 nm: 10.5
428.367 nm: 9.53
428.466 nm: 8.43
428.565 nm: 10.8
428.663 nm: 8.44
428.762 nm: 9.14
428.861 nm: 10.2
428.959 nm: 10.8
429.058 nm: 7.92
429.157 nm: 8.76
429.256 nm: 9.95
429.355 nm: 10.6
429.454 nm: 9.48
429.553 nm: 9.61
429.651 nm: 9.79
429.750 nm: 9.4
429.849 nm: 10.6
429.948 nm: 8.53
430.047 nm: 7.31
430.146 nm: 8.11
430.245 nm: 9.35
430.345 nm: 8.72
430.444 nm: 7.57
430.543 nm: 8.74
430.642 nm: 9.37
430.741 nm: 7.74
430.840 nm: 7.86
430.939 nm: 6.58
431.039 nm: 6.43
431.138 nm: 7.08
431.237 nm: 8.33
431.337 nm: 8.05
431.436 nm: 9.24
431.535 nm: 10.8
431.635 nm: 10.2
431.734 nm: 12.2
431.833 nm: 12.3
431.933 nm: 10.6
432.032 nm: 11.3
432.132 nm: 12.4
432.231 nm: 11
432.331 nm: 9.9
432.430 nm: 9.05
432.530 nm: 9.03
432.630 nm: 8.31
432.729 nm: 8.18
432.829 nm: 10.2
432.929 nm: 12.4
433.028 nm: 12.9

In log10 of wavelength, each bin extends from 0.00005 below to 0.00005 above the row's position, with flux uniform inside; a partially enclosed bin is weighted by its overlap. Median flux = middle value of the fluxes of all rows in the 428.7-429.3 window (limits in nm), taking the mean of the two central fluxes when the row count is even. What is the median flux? 9.5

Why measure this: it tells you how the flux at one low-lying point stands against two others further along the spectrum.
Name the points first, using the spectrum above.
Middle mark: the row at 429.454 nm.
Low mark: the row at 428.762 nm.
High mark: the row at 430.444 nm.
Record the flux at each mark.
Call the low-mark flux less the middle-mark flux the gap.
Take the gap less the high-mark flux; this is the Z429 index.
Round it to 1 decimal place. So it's -7.9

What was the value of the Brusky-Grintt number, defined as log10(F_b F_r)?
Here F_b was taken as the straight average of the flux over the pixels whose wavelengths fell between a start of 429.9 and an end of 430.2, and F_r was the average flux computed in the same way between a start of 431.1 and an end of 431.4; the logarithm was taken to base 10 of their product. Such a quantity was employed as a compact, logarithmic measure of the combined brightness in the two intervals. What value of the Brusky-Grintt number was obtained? 1.80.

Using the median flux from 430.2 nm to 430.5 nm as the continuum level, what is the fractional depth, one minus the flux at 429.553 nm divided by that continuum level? -0.10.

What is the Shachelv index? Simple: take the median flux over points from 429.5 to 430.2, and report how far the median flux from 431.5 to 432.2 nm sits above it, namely 1.9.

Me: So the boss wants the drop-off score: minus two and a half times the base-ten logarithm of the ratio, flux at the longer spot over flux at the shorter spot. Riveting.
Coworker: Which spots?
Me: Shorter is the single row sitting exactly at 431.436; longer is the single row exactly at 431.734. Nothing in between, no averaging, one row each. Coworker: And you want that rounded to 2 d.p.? -0.30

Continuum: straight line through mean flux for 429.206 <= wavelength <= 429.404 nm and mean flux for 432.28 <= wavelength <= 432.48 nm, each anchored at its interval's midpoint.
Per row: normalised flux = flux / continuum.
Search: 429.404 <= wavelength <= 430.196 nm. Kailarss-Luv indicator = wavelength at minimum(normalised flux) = 430.047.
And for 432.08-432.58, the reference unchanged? 432.430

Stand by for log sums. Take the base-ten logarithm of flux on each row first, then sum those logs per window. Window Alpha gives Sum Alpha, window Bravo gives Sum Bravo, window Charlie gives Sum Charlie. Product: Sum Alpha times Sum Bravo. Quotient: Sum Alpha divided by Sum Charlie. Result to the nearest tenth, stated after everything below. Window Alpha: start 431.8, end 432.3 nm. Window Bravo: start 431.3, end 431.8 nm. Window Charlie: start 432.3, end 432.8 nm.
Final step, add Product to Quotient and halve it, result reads 13.8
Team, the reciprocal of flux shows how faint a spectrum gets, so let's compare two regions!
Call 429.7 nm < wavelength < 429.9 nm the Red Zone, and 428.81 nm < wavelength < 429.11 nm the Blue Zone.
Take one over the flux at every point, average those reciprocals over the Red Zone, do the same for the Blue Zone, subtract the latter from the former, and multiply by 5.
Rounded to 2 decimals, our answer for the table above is -0.03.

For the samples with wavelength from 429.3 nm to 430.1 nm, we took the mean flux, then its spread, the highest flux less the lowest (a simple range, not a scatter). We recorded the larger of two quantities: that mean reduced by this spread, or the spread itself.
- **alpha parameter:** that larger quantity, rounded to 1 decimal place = 6.1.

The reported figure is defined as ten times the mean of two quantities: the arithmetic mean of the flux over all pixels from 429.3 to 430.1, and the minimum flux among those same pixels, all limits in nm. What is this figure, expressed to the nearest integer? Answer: 84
